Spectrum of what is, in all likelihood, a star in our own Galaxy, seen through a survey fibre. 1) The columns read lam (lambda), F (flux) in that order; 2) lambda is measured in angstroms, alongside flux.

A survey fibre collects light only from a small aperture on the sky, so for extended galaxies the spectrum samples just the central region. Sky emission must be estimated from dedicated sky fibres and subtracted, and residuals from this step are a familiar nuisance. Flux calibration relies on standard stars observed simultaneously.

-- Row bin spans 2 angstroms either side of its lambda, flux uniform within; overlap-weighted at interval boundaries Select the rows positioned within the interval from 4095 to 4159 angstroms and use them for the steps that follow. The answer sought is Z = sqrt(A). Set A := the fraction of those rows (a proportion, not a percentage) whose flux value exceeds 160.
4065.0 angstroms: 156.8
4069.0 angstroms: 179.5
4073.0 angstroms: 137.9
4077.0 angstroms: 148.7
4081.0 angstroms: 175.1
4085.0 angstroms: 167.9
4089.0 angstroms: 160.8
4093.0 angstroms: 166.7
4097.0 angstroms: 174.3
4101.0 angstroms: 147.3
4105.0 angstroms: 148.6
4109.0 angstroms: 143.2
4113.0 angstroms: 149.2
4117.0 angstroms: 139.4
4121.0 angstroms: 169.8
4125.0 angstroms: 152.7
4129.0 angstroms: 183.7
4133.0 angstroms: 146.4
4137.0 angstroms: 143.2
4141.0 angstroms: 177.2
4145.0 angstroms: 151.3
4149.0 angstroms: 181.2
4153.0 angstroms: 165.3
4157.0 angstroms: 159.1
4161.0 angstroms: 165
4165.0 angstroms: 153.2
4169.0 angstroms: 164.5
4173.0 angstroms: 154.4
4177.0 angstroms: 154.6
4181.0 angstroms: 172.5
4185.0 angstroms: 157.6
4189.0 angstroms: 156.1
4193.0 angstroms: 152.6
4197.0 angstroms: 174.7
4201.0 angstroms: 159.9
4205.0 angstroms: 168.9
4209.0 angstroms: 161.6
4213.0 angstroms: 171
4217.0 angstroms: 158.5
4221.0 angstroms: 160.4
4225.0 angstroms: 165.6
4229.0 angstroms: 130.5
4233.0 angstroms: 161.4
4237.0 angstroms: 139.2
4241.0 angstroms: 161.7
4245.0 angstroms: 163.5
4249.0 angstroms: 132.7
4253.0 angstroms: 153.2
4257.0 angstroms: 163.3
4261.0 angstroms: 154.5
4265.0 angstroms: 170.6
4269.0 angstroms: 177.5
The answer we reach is 0.61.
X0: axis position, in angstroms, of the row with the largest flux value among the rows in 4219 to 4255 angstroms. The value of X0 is 4225.0 angstroms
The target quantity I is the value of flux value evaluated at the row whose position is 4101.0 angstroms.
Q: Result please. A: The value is 147.3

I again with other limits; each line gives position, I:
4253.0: 153.2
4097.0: 174.3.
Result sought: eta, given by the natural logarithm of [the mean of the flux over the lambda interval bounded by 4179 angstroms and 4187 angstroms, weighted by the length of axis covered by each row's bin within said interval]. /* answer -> 5.11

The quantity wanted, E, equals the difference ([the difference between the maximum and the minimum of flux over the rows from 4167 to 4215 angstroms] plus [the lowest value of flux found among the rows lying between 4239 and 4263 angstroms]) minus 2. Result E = 153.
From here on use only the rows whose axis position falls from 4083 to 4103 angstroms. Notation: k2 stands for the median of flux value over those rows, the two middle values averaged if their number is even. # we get 167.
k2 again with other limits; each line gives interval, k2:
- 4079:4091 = 168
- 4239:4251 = 162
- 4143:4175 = 162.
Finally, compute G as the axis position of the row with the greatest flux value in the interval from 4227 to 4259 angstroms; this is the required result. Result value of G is 4245.0 angstroms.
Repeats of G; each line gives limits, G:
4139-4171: 4149.0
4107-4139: 4129.0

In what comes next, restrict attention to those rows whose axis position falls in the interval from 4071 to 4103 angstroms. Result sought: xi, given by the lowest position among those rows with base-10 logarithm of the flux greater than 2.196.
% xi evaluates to 4081.0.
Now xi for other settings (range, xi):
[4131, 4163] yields 4141.0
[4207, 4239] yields 4209.0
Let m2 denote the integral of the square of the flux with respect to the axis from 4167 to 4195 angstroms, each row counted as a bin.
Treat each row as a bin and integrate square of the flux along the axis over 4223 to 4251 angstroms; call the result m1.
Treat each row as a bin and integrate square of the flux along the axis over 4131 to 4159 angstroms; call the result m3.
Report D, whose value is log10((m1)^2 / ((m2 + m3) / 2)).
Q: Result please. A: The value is 5.76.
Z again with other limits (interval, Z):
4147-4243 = 0.74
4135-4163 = 0.76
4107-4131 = 0.58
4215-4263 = 0.71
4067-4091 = 0.82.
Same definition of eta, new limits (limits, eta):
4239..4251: 5.03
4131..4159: 5.08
